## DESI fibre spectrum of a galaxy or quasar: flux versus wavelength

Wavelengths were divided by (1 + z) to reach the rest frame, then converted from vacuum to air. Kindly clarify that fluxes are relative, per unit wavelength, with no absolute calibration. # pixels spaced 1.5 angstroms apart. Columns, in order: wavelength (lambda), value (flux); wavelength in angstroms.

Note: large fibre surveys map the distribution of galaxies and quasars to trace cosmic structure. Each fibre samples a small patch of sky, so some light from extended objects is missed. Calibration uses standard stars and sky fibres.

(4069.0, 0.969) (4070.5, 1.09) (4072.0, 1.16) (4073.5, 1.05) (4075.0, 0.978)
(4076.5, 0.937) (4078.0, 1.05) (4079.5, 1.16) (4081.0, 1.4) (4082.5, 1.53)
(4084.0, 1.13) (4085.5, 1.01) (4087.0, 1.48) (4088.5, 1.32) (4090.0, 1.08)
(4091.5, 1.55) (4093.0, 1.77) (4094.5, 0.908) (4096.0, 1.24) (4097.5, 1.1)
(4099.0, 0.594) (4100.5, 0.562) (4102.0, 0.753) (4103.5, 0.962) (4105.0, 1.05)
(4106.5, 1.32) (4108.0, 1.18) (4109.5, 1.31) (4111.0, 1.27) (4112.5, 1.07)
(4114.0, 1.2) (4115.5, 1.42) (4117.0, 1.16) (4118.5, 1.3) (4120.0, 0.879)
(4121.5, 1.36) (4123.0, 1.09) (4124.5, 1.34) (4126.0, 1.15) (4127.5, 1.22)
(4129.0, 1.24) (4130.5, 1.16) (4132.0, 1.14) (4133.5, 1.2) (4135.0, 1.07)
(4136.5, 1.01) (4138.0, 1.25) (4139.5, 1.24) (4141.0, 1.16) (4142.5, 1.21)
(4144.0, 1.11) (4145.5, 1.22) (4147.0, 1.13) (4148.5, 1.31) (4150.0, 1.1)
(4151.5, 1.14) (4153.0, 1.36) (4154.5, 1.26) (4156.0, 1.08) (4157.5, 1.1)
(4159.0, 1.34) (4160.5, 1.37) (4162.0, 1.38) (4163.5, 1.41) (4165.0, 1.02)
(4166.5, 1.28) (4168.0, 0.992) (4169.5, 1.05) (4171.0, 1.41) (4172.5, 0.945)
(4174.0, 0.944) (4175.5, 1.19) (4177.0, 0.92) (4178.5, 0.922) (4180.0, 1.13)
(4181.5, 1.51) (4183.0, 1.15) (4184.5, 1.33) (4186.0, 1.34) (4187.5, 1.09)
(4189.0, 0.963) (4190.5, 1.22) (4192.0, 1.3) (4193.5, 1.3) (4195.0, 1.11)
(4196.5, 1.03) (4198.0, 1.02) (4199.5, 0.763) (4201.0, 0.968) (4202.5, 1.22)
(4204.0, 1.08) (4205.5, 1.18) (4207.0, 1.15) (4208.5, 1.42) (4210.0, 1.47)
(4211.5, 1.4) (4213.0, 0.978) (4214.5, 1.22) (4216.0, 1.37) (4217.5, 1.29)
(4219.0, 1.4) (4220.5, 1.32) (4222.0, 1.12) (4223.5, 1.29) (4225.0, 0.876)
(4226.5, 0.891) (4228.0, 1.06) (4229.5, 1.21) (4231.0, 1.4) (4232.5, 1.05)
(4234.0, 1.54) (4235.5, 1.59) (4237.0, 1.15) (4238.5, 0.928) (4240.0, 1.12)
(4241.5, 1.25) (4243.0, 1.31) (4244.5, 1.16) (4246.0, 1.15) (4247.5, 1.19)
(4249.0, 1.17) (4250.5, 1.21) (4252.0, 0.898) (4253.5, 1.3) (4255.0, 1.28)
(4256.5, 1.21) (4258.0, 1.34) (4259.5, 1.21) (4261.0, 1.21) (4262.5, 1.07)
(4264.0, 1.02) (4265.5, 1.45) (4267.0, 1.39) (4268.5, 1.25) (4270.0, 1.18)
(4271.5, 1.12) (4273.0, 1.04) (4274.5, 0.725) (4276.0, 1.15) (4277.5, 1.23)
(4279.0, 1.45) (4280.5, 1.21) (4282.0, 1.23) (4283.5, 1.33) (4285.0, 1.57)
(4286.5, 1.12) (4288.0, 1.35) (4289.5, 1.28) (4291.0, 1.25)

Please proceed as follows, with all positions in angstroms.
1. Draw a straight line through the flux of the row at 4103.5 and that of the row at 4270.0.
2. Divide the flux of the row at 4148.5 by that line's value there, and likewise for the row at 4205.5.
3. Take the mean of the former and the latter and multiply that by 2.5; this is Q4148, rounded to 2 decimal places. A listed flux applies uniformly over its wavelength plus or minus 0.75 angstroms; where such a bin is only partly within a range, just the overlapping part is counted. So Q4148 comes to 2.95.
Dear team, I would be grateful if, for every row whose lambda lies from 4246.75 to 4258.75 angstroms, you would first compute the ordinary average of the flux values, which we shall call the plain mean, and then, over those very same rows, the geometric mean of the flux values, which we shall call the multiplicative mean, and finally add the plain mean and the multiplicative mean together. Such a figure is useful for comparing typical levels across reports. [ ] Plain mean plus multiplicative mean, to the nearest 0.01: 2.39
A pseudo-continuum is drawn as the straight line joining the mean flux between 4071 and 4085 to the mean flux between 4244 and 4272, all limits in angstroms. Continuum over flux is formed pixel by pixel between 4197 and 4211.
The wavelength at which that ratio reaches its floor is 4210.0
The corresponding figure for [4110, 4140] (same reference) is 4115.5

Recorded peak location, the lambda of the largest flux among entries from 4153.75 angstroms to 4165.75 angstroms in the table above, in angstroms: 4163.5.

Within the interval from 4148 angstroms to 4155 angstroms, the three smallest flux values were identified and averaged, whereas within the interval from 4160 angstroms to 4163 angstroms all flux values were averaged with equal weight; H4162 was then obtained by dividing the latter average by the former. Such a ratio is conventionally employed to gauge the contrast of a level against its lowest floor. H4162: 1.18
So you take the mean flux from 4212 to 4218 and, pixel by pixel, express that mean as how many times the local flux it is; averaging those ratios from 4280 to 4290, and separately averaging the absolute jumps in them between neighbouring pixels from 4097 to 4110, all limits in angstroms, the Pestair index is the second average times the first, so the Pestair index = 0.30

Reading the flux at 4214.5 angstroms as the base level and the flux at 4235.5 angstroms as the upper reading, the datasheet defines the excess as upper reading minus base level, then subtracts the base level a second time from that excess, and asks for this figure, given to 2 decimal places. -0.85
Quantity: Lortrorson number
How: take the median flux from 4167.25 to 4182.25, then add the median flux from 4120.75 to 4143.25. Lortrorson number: 2.22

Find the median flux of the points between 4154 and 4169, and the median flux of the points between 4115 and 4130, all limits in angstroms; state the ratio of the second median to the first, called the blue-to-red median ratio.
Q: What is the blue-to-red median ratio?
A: 0.97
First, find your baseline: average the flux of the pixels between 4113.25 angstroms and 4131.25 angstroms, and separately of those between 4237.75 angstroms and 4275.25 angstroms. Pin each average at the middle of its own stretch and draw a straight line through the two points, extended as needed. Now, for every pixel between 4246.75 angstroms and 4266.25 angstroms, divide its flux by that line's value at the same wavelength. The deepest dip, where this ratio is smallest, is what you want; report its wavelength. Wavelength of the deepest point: 4252.0 angstroms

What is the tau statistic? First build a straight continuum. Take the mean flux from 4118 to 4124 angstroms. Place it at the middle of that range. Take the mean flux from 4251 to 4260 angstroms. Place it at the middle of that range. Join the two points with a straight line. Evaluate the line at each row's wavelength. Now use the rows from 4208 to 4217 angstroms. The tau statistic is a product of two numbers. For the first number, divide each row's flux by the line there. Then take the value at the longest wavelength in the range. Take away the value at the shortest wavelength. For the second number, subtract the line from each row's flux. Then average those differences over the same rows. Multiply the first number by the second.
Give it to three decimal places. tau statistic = -0.005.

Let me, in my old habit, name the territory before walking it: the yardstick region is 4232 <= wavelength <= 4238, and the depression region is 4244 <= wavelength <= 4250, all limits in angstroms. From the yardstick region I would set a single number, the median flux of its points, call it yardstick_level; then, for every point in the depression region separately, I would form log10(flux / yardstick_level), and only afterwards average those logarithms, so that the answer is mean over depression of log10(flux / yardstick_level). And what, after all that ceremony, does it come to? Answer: -0.06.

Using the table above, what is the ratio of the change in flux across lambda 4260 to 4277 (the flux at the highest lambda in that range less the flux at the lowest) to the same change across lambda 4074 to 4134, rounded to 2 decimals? -0.27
